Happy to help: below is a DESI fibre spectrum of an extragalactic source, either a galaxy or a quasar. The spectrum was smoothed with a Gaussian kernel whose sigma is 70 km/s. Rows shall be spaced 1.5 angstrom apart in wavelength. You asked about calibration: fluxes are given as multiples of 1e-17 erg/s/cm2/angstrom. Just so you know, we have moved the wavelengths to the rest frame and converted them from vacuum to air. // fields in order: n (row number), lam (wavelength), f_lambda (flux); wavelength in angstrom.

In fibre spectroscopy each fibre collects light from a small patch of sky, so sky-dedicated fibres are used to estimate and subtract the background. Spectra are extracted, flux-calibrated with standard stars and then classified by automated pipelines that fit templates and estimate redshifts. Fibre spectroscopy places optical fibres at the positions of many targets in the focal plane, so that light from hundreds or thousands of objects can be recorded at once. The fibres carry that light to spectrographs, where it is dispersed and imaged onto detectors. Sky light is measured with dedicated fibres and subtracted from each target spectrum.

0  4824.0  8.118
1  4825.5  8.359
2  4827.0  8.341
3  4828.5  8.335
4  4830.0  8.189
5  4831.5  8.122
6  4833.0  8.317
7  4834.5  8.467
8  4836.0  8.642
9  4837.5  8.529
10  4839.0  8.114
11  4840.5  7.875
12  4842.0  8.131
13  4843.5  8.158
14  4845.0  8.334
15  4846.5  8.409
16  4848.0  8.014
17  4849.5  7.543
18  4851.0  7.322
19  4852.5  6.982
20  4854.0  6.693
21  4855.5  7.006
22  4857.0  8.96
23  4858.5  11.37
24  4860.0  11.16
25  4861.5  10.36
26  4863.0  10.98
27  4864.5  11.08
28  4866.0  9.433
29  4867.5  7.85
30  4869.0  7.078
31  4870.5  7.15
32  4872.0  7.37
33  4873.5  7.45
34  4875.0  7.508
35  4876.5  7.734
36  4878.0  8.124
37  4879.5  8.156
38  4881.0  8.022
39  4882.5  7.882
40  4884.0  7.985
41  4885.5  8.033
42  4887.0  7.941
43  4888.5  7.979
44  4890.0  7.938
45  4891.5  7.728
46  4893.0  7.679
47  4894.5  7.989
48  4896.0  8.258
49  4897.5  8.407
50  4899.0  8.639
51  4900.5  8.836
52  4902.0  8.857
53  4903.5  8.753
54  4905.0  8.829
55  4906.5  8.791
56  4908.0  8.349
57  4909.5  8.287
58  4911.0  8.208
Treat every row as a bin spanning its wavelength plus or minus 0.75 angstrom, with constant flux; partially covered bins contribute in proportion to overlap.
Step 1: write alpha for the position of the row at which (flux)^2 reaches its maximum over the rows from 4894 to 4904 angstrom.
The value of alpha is 4902.0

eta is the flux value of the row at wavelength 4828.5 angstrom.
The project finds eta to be 8.335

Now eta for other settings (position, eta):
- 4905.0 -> 8.829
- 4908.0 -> 8.349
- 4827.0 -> 8.341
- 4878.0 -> 8.124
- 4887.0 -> 7.941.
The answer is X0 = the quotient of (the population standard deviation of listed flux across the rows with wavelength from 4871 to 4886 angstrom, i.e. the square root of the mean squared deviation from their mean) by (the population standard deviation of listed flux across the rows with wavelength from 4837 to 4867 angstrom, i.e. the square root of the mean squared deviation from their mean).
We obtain 0.2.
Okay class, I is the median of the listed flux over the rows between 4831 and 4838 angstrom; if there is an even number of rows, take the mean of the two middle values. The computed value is 8.5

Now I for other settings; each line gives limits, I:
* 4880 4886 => 8.0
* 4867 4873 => 7.3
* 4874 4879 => 7.7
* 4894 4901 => 8.4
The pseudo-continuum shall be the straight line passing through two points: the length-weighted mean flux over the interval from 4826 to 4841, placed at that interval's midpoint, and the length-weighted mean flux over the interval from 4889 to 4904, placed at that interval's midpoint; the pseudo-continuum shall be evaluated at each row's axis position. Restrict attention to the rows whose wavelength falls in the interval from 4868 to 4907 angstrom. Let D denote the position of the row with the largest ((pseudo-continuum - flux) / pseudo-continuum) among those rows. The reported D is 4869.0 angstrom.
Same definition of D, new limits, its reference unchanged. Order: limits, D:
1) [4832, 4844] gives 4840.5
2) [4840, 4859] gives 4854.0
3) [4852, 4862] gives 4854.0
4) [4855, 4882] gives 4855.5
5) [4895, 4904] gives 4896.0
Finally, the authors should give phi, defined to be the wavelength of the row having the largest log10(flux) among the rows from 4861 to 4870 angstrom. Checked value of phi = 4864.5 angstrom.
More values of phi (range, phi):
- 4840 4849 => 4846.5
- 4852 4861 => 4858.5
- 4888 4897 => 4896.0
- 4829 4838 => 4836.0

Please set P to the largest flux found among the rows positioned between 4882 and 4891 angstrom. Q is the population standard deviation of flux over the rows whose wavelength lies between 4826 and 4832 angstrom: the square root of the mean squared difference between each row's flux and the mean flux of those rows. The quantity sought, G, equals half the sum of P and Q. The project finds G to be 4.1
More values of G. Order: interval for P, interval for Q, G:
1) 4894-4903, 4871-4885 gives 4.6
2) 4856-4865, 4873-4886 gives 5.8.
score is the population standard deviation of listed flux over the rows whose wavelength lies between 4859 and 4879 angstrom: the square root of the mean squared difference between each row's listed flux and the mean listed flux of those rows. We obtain 1.6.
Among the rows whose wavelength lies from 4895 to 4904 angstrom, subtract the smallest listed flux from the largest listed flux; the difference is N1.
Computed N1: 0.60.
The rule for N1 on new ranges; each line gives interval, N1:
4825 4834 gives 0.24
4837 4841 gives 0.65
